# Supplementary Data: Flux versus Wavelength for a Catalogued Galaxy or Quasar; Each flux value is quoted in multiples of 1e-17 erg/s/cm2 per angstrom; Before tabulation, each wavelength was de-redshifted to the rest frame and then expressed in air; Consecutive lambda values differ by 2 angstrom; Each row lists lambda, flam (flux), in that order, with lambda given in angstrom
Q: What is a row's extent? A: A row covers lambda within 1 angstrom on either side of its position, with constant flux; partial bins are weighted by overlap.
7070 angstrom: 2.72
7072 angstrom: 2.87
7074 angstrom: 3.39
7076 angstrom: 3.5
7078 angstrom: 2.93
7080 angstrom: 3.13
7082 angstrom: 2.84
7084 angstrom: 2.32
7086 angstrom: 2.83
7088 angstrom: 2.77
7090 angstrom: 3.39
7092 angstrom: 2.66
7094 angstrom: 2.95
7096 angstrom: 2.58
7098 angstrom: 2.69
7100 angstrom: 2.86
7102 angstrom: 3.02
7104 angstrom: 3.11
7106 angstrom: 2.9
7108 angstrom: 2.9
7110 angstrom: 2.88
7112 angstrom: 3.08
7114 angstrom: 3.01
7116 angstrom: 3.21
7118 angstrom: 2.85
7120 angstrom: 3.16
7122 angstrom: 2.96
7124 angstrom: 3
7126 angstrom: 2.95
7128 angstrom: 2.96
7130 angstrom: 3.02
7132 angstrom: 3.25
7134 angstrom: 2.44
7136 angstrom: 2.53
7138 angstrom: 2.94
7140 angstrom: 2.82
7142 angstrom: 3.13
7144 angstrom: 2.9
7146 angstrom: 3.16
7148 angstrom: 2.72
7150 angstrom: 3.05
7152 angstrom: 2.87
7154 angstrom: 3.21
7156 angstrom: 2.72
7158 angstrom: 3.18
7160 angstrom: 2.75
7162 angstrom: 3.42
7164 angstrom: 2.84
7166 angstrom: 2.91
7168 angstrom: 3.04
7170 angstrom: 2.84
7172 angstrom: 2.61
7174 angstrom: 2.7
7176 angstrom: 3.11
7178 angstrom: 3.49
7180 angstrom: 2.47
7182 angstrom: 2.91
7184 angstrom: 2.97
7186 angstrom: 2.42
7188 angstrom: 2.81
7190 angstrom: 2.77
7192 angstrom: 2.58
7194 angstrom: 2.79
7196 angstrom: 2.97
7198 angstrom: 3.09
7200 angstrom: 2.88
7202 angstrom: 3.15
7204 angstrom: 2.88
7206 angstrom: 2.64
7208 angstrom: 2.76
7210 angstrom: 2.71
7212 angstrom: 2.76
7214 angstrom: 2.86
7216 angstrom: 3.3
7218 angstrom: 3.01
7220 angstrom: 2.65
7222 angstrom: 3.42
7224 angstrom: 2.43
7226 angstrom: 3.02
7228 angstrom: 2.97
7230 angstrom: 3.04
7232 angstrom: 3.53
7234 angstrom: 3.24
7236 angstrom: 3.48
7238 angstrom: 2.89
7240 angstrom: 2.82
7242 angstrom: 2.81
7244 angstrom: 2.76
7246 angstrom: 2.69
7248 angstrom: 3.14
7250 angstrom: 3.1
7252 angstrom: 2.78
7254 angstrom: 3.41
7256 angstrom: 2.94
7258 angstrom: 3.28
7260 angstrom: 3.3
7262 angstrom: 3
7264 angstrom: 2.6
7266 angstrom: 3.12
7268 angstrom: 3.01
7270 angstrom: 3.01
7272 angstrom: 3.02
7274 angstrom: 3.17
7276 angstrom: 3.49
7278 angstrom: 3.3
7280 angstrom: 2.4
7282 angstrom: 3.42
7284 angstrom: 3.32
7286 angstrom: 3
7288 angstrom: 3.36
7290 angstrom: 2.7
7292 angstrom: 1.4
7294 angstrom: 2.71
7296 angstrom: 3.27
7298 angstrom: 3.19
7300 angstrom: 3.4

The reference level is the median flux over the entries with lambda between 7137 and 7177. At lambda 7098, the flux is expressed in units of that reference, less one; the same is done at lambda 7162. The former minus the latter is -0.25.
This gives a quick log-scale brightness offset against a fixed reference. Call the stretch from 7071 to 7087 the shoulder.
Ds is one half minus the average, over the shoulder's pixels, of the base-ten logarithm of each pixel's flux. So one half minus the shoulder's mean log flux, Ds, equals 0.029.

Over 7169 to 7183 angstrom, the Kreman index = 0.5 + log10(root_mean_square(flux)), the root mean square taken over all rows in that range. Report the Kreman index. 0.961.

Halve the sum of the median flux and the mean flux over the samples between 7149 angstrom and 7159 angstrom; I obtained 3.03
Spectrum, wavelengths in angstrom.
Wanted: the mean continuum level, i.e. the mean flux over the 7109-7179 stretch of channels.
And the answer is 2.96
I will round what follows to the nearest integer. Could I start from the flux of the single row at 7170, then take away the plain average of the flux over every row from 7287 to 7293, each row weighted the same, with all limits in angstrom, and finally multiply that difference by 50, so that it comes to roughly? 18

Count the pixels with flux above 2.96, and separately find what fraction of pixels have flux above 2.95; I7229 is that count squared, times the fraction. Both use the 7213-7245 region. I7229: 46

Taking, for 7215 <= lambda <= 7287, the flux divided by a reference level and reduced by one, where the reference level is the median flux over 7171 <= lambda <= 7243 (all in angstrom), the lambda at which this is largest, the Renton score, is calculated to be 7232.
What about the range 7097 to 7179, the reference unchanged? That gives 7178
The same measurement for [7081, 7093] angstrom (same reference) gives 7090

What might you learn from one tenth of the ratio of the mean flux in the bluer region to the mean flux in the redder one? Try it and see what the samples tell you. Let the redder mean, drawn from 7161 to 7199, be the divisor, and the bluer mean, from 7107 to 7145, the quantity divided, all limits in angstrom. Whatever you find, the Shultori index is 0.1023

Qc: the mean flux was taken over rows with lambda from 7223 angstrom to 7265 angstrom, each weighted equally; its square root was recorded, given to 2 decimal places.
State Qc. 1.74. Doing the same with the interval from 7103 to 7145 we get 1.72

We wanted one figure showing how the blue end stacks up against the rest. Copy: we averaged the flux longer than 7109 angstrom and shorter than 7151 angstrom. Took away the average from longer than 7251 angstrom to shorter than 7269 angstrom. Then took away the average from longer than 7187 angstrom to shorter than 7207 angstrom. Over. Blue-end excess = -2.95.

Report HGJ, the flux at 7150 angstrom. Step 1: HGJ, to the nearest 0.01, 3.05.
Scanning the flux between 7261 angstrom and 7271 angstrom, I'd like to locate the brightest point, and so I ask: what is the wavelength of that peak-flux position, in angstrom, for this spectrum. 7266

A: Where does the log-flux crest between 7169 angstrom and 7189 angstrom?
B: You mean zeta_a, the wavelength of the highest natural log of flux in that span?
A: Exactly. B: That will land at 7178 angstrom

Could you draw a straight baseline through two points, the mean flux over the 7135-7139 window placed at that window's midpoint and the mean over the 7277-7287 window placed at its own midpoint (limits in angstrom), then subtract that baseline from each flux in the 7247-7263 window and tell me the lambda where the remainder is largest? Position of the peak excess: 7254 angstrom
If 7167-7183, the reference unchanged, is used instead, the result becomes 7178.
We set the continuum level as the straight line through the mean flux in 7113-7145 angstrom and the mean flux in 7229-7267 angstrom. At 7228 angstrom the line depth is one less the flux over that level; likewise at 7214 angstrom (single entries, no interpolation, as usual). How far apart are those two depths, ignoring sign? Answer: 0.032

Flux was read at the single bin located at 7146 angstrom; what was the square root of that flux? 1.78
